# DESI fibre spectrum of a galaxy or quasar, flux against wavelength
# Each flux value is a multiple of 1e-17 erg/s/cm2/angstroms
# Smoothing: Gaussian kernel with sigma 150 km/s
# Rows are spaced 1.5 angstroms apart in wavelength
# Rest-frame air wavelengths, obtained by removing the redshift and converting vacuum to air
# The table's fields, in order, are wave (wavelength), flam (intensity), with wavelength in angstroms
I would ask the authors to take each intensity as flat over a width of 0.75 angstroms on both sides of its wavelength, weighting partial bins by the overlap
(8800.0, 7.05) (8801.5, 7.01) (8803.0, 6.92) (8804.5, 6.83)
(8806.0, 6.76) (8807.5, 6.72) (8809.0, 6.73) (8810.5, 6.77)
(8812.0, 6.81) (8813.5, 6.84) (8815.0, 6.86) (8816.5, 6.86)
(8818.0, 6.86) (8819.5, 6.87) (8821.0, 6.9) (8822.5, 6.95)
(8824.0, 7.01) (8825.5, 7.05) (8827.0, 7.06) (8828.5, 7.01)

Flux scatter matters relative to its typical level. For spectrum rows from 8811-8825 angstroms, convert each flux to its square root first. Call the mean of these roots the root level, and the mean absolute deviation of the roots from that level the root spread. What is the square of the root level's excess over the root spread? 6.84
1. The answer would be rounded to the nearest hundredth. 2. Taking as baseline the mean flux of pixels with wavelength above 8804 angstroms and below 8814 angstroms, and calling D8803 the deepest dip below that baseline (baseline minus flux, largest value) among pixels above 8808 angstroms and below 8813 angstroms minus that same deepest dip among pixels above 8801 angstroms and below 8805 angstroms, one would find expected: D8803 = 0.10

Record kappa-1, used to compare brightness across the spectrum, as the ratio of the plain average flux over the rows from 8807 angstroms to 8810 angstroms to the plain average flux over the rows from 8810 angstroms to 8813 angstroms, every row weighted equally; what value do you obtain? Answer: 0.99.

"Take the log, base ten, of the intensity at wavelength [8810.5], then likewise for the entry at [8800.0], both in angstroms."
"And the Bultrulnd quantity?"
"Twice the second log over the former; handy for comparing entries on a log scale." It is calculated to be 2.04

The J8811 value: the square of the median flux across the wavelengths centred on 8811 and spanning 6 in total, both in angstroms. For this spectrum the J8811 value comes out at 46.1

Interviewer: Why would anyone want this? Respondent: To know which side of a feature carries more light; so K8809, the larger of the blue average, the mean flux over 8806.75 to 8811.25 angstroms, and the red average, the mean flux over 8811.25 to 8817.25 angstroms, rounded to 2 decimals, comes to 6.84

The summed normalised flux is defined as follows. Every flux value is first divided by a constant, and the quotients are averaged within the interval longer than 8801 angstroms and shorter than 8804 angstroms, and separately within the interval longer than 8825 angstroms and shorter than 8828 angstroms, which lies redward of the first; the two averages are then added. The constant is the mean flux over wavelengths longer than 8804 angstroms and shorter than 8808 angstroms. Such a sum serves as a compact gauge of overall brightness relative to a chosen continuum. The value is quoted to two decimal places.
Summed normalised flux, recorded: 2.07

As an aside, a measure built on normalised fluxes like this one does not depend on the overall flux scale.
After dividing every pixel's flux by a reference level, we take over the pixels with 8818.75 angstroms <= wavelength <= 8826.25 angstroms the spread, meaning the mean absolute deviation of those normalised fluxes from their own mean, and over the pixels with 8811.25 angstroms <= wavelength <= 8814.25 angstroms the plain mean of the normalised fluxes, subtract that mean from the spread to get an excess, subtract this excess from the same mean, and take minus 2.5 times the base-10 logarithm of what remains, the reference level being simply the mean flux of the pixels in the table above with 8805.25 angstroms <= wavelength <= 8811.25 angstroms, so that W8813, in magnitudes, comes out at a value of -0.761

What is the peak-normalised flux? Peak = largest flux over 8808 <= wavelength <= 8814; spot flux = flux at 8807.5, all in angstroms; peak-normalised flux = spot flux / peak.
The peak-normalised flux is 0.982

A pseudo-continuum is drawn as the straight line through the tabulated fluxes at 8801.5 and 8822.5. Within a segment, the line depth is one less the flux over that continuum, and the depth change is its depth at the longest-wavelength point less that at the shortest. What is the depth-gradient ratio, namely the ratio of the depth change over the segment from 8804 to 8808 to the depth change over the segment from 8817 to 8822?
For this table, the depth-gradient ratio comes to -2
